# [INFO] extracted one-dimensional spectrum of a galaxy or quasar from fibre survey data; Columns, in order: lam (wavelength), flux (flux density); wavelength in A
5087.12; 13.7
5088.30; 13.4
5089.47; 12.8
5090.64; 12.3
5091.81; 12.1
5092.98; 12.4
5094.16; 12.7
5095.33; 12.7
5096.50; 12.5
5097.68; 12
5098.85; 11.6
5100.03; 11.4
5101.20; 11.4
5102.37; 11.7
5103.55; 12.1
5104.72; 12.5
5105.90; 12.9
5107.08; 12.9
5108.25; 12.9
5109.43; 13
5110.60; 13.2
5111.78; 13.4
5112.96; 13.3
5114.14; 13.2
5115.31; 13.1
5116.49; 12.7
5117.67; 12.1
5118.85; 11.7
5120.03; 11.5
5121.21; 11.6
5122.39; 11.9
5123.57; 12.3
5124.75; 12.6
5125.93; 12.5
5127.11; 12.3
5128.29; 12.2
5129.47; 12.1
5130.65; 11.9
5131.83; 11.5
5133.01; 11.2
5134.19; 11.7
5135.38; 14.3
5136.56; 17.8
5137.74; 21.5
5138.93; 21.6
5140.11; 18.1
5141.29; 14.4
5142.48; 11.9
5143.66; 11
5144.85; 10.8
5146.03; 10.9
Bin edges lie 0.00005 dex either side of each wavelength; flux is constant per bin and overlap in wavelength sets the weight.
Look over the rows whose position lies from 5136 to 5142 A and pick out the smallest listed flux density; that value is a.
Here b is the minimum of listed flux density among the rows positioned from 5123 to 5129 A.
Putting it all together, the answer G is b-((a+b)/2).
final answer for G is -1.1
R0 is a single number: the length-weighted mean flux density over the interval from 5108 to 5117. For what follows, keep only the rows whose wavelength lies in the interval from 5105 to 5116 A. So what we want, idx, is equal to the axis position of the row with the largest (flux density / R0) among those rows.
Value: 5111.78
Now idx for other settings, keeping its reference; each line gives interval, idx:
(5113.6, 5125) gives 5114.14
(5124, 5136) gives 5135.38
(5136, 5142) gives 5138.93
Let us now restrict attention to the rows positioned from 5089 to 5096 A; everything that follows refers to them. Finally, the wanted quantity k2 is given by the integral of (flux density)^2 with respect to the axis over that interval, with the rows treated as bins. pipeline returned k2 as 1094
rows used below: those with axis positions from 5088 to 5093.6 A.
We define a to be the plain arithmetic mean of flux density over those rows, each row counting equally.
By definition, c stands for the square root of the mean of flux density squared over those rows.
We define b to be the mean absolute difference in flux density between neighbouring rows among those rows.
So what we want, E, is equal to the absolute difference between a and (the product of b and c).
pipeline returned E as 7.6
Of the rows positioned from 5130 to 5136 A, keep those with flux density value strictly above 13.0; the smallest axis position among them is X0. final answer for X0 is 5135.38 A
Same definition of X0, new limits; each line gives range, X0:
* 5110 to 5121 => 5110.60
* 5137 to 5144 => 5137.74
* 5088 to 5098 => 5088.30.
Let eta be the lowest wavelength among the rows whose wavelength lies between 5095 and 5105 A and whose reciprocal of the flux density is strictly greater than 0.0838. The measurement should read 5098.85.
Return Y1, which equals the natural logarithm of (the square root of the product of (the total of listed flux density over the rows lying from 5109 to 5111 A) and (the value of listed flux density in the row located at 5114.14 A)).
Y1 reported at 2.92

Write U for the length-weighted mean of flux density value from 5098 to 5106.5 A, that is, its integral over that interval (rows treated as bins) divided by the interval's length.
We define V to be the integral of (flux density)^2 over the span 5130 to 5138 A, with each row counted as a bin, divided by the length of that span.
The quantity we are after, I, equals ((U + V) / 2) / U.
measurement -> 9.1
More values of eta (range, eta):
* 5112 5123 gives 5118.85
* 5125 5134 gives 5130.65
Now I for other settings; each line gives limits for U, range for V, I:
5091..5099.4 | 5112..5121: 6.9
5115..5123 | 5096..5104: 6.3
